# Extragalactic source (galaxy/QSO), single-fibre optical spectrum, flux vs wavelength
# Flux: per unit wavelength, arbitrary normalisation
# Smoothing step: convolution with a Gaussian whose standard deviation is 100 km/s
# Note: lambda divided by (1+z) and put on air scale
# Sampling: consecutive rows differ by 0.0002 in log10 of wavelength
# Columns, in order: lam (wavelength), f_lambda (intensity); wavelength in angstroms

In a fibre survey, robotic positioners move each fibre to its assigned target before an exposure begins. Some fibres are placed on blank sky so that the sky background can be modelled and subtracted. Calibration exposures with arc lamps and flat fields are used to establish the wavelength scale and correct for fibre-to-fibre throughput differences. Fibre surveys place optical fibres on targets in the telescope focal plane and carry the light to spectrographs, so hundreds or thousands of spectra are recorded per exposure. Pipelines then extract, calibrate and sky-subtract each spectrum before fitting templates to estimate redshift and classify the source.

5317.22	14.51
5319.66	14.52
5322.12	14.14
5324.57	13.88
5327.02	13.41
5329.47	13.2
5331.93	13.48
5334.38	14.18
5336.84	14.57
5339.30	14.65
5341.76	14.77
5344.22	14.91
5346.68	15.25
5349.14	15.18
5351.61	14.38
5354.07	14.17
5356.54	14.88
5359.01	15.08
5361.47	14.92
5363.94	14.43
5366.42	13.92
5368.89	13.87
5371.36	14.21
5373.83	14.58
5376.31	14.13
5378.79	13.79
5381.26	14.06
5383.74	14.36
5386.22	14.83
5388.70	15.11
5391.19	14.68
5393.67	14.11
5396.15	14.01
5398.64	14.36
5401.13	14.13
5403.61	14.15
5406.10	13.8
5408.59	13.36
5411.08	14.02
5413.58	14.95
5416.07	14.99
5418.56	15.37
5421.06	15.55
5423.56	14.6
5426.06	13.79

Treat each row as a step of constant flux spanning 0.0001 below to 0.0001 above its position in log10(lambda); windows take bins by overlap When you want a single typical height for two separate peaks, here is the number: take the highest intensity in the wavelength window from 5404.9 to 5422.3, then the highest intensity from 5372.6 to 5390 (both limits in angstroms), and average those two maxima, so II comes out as 15.3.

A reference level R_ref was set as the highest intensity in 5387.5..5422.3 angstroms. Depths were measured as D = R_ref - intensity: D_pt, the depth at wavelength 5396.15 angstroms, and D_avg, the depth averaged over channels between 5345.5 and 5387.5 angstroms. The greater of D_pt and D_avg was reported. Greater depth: 1.5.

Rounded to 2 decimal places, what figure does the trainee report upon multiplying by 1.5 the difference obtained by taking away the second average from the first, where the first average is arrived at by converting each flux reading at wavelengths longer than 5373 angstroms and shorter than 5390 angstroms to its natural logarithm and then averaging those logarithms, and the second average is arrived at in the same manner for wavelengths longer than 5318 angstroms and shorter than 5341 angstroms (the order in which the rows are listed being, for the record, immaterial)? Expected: 0.04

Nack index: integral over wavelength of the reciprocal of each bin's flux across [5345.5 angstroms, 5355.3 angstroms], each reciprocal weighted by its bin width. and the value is 0.67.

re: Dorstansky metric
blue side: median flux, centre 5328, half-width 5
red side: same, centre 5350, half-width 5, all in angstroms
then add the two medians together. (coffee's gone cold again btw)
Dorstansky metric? 28.2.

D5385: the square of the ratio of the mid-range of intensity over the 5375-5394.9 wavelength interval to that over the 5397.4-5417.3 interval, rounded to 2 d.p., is 1.04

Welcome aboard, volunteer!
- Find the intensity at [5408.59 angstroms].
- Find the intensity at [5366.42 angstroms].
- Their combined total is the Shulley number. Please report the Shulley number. 27.3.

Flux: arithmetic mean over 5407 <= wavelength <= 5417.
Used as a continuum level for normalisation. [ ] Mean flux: 14.3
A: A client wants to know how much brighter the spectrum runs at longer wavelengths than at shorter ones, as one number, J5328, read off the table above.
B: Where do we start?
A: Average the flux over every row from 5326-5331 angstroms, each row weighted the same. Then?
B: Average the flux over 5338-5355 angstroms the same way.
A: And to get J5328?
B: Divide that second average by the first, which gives 1.11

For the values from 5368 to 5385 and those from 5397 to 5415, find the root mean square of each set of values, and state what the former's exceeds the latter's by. 0.0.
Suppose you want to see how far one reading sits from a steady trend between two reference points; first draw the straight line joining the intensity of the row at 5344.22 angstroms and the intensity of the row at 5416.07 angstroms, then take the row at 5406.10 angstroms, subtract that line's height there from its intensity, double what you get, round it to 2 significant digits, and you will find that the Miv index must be -2.4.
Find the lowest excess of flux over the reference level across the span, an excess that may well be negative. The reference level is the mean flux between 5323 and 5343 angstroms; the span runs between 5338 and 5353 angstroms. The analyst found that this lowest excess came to 0.4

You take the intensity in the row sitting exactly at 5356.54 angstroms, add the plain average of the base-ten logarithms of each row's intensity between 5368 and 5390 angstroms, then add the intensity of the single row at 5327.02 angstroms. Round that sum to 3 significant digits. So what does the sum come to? 29.4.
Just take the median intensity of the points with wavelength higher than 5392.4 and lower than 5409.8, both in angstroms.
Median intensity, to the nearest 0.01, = 14.11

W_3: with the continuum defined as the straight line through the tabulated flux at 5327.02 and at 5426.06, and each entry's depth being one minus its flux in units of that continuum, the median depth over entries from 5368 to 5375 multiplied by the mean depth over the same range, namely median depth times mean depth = 0.0022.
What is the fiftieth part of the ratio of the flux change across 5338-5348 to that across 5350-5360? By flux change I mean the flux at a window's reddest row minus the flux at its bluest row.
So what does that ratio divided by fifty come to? 0.017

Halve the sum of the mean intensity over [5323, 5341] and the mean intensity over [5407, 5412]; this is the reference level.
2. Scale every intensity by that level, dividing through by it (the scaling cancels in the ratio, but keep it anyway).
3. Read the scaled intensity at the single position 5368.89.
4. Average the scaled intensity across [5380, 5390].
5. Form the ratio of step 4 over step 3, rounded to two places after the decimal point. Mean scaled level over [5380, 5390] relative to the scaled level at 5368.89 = 1.05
